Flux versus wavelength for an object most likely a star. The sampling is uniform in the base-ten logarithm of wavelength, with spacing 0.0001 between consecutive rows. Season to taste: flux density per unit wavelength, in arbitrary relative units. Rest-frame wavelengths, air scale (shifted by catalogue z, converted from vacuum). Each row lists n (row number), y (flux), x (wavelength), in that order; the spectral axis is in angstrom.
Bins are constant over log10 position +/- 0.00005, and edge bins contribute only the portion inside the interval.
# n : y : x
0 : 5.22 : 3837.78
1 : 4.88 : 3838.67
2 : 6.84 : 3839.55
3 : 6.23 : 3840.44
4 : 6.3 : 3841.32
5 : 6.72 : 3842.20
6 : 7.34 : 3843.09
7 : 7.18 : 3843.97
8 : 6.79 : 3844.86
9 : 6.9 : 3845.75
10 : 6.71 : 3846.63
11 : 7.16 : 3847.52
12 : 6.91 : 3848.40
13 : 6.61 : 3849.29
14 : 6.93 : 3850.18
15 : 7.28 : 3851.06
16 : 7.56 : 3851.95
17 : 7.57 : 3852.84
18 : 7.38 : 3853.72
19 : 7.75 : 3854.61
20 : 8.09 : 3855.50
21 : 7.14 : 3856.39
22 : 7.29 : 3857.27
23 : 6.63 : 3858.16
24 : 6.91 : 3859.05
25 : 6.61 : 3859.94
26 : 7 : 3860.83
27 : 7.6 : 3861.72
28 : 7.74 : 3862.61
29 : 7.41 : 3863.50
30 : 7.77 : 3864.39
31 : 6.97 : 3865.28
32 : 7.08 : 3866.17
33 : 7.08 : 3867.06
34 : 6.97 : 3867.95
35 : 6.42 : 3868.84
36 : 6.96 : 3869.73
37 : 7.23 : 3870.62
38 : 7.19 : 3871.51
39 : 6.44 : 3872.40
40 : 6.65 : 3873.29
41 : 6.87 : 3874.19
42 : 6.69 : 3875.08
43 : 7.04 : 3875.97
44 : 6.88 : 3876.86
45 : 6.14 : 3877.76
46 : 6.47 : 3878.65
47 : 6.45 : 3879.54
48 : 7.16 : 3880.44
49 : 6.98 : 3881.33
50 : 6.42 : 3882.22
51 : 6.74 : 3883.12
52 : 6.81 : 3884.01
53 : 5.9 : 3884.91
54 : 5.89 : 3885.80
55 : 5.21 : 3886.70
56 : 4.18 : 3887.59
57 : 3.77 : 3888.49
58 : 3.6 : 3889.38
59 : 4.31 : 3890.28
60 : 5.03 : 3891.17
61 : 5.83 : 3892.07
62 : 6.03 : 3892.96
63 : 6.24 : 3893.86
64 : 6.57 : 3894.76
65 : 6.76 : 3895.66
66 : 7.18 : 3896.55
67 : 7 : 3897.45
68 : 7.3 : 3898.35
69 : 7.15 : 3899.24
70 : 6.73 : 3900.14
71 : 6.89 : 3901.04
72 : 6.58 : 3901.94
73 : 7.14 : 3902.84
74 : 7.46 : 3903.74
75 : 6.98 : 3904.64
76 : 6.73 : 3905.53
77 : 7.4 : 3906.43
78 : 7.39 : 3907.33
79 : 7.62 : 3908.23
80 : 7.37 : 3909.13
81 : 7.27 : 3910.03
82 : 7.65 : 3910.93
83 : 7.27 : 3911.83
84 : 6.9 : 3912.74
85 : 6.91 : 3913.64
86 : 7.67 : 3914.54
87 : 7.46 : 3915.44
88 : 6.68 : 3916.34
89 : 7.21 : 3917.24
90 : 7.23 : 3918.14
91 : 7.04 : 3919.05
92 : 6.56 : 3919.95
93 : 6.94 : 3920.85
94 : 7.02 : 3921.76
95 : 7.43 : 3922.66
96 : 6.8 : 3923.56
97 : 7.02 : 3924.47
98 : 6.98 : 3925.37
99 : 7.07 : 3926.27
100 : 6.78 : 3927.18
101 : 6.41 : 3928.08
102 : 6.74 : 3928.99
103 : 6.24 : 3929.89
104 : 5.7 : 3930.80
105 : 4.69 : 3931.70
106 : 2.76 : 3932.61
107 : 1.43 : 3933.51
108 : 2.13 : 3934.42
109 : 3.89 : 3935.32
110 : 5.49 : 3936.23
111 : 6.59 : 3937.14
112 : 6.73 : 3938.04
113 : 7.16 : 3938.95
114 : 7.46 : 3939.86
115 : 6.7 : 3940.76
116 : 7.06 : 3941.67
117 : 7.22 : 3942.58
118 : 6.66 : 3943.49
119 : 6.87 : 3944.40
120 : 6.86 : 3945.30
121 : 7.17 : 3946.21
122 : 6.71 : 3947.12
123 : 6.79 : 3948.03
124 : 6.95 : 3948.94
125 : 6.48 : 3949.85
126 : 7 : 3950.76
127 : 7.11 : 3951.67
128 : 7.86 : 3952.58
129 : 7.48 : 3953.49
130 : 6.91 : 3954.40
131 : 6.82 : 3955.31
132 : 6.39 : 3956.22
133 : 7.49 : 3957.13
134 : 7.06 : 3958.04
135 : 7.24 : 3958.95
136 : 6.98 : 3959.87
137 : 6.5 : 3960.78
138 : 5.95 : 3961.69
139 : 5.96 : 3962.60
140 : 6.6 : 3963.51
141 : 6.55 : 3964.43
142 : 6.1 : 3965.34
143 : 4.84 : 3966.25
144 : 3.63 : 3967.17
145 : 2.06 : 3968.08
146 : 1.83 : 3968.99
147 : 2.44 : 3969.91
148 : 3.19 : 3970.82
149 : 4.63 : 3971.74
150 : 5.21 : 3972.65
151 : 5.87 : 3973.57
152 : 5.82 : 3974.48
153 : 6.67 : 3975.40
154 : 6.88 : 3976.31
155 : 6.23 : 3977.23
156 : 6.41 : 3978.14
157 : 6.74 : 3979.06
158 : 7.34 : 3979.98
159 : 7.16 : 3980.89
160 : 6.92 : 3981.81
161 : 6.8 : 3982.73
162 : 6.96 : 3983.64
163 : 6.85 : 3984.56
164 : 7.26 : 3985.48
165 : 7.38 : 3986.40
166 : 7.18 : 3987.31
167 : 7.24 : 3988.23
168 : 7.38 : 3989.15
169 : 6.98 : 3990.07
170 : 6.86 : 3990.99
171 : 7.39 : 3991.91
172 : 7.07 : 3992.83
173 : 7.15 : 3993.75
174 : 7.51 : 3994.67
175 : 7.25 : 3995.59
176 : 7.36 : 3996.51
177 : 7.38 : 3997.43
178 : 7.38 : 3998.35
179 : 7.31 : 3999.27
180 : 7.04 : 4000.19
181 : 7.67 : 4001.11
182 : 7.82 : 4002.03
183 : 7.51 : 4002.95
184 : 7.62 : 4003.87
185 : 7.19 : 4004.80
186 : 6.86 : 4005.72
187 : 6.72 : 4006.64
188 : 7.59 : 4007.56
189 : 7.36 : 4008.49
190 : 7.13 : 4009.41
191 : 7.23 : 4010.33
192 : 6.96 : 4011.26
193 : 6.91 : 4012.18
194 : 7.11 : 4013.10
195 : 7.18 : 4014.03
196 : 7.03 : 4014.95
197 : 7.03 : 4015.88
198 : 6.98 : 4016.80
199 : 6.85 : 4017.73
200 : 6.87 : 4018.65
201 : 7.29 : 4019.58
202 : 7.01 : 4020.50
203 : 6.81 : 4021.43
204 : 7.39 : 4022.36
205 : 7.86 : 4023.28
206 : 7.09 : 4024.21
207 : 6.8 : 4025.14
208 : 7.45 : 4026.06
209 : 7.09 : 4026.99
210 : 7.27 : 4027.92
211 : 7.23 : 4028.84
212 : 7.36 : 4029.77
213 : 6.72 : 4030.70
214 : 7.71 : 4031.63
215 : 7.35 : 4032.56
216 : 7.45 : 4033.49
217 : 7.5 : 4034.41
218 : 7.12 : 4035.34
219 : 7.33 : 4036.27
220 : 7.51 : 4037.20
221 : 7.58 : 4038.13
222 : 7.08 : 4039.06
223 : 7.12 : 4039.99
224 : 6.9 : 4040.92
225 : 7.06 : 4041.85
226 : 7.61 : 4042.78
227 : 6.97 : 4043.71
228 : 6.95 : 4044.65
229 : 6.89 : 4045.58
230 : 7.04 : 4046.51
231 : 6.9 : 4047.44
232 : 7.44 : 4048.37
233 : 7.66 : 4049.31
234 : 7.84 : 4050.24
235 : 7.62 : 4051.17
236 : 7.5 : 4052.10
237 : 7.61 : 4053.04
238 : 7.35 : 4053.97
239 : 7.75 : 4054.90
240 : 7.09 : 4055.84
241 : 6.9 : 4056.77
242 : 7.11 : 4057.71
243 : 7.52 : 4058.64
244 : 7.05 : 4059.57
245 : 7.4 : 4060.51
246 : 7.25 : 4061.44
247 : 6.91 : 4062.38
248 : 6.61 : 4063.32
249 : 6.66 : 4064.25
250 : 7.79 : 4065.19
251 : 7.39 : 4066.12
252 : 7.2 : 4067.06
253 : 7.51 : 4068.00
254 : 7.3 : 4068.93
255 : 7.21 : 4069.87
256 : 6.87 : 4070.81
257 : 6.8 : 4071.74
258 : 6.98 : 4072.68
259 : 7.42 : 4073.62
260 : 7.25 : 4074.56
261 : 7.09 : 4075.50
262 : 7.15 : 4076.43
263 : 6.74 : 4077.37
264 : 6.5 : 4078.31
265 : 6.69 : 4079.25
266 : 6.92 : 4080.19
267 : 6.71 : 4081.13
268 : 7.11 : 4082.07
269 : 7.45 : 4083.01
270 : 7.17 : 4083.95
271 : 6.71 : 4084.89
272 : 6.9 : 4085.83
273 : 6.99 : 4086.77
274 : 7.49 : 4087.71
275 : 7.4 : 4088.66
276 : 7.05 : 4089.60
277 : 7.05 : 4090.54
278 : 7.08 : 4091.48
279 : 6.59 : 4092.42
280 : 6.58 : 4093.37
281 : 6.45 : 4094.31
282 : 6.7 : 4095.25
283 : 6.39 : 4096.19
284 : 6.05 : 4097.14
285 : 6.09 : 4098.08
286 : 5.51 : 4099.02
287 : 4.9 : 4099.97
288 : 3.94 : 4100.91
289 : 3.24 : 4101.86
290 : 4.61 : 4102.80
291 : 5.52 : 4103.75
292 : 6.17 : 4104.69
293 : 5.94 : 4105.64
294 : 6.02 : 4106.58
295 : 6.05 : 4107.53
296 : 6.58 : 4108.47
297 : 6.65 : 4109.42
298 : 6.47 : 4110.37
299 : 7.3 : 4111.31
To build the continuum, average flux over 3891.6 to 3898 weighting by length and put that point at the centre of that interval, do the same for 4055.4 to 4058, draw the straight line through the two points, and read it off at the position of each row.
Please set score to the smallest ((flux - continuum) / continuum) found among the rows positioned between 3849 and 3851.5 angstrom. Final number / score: 0.037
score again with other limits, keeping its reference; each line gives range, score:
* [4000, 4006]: -0.001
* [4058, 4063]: -0.019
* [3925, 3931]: -0.140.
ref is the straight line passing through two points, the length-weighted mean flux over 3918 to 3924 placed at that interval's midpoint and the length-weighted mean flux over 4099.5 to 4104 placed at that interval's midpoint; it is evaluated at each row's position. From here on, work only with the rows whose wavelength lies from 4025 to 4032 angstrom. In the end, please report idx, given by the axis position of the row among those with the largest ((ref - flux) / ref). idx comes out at 4025.14 angstrom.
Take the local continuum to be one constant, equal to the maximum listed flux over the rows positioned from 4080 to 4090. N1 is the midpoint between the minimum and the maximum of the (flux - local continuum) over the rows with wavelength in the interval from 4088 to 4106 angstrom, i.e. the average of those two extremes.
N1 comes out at -2.17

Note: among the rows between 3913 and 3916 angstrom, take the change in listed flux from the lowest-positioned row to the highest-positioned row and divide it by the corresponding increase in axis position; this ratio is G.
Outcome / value 0.31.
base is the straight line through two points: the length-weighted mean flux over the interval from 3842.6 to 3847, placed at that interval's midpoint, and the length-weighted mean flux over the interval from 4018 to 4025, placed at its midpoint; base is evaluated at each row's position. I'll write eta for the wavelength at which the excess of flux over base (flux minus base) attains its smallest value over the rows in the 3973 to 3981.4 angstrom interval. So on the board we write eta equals 3974.48 angstrom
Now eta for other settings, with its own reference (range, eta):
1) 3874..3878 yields 3877.76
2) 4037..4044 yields 4040.92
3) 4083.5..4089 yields 4084.89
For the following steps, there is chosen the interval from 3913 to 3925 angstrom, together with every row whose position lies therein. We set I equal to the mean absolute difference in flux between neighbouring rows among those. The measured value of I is 0.39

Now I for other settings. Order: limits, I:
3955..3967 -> 0.49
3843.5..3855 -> 0.27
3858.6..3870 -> 0.35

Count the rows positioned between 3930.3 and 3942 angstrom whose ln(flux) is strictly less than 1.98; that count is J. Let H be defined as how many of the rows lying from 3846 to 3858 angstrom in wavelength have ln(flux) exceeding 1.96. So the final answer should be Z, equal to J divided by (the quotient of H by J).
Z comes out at 16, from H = 9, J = 12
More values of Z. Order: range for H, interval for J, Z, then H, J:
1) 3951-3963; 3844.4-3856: 10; 5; 7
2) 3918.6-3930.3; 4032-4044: 36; 1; 6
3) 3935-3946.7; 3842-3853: 20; 4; 9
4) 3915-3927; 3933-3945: 36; 4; 12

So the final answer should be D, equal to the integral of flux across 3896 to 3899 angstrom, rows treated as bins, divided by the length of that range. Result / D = 7.17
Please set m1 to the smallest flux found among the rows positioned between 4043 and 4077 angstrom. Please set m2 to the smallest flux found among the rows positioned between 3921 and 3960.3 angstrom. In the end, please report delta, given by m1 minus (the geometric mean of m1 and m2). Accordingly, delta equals 3.54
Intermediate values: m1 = 6.61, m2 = 1.43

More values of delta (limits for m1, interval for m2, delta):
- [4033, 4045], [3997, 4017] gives 0.09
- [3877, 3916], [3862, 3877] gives -1.21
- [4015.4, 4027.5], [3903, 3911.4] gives 0.04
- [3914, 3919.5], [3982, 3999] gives -0.06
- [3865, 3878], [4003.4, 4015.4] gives -0.28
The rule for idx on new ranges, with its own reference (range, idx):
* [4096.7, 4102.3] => 4101.86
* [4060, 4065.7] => 4063.32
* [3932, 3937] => 3933.51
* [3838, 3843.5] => 3838.67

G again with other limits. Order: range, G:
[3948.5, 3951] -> 0.03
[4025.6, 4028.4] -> -0.10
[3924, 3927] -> 0.03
